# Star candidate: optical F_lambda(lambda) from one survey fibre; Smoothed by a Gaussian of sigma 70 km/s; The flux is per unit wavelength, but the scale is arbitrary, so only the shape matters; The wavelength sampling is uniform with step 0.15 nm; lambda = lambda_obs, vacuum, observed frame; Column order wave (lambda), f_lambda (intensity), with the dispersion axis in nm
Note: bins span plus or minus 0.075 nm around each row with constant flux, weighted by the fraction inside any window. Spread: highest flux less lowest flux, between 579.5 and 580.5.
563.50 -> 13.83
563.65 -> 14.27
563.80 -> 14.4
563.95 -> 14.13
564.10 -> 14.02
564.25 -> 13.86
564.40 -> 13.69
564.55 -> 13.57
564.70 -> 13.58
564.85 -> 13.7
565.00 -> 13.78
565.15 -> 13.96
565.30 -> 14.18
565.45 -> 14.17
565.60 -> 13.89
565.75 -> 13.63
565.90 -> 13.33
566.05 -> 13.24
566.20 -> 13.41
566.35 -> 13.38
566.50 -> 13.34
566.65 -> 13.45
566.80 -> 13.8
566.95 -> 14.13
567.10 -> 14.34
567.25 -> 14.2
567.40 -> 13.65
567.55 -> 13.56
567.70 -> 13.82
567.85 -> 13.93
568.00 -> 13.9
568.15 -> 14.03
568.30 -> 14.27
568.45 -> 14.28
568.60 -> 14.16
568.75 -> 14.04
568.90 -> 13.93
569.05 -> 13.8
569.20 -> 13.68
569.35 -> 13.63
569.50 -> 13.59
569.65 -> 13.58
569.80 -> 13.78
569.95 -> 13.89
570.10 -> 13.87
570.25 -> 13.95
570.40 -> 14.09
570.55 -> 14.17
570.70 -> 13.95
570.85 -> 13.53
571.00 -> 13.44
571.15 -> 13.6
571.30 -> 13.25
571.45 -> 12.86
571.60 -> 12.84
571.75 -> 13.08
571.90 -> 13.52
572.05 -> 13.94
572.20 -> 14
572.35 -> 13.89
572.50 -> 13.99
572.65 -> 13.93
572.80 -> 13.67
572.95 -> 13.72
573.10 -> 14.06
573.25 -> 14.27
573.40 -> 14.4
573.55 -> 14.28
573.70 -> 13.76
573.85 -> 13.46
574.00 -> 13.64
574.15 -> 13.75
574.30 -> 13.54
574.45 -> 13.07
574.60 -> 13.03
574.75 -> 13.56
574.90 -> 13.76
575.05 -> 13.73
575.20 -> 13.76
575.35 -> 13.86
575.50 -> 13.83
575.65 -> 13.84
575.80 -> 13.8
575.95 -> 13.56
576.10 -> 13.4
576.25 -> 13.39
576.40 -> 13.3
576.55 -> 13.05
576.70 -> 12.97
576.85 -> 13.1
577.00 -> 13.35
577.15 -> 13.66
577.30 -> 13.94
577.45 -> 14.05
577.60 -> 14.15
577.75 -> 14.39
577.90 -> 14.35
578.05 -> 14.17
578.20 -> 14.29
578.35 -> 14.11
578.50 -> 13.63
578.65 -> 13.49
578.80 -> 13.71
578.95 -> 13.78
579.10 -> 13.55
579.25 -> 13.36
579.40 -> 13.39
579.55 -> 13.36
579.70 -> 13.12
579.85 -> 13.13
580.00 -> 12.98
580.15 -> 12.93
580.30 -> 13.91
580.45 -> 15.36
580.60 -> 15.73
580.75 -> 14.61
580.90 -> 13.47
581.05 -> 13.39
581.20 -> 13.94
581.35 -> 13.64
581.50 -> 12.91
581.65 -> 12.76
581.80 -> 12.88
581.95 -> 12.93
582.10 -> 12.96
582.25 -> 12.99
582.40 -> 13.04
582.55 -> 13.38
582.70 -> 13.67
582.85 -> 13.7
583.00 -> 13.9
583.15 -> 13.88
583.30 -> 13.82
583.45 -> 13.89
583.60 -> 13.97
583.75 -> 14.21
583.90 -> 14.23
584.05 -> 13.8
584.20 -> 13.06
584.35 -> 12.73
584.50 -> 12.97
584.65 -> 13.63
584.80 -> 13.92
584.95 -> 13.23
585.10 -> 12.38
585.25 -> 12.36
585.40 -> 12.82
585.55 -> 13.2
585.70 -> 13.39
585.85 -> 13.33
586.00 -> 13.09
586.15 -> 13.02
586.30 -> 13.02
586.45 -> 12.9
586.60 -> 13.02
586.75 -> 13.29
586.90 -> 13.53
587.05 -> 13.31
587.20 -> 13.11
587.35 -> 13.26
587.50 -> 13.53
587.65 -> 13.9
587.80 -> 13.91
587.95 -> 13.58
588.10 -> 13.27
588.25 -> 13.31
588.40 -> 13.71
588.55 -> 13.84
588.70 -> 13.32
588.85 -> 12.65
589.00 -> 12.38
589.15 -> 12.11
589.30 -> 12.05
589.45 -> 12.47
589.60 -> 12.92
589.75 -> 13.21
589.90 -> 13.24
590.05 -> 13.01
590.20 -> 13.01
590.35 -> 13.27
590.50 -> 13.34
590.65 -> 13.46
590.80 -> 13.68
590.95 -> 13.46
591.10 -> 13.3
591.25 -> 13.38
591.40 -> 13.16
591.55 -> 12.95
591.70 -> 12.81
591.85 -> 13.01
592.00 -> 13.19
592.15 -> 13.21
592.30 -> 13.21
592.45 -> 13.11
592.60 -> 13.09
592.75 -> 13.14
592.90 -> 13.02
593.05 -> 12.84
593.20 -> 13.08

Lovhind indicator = 2.4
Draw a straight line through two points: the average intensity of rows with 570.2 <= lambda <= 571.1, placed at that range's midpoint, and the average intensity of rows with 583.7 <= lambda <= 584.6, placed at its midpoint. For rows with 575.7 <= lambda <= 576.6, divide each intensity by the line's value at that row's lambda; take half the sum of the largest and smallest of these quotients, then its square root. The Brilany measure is 0.99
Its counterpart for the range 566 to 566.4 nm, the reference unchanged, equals 0.98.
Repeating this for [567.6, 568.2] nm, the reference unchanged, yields 1.00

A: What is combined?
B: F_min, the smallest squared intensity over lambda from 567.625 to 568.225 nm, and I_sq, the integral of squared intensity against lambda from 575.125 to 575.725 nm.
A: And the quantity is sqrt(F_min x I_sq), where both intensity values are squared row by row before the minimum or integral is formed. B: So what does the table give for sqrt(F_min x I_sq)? 148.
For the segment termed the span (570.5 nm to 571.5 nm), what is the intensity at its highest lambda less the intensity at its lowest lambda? -1.3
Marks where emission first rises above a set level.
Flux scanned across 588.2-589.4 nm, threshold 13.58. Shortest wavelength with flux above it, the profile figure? 588.40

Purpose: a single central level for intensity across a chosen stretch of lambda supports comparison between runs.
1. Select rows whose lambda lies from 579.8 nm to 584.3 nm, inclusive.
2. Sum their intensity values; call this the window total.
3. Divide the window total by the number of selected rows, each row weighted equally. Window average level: 13.6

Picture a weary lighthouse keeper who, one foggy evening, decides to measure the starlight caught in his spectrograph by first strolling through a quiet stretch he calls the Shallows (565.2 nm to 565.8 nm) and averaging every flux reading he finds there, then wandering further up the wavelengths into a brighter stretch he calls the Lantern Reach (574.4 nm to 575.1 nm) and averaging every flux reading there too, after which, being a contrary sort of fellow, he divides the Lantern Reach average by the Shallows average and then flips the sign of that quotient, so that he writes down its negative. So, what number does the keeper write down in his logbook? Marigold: -0.96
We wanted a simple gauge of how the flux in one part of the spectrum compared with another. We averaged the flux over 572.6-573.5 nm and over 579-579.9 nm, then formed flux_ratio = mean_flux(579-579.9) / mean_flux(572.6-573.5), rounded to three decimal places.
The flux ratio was 0.951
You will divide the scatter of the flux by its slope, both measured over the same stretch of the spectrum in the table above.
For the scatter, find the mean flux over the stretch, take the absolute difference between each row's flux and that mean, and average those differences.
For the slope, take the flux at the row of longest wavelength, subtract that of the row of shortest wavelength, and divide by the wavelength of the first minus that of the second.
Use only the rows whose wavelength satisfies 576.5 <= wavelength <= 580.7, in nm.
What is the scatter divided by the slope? 0.8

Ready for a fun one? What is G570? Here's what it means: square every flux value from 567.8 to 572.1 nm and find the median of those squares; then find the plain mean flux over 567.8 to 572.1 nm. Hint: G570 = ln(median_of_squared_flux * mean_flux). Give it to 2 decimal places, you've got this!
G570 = 7.88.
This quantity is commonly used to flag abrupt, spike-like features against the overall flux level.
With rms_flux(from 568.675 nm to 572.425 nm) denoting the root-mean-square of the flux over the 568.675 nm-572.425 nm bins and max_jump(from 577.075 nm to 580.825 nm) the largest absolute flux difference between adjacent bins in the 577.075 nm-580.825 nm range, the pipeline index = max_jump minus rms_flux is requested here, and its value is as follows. -12.2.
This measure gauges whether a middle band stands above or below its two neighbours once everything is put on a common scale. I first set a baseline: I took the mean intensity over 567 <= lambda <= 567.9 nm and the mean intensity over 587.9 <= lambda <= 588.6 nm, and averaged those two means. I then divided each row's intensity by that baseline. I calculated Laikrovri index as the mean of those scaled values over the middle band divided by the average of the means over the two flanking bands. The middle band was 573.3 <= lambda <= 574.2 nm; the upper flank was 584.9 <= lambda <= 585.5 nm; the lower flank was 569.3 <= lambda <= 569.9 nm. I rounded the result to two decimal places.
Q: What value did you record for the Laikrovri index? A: 1.05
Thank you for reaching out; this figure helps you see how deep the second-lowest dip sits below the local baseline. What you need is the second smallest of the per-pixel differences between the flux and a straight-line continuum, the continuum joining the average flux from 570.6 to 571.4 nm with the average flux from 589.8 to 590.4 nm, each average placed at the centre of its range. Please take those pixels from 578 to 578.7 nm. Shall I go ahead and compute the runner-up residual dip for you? 0.2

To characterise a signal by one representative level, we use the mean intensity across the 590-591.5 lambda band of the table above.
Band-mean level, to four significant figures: 13.31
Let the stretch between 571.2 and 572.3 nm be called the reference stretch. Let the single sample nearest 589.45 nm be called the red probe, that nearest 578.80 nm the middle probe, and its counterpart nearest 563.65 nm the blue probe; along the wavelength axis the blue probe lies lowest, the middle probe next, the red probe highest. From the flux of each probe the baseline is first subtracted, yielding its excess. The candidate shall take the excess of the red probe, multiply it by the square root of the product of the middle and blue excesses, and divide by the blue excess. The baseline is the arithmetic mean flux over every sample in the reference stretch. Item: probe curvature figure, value -0.55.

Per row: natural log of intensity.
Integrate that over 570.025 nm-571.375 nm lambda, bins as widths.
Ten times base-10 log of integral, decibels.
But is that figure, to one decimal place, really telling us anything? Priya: 5.5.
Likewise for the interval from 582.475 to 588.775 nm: 12.1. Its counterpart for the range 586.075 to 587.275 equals 4.9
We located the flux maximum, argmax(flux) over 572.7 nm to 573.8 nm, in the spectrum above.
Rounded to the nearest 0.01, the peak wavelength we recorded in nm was 573.40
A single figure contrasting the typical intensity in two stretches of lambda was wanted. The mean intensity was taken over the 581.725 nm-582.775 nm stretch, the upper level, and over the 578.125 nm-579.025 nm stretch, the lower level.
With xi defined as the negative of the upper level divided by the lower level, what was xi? -0.95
